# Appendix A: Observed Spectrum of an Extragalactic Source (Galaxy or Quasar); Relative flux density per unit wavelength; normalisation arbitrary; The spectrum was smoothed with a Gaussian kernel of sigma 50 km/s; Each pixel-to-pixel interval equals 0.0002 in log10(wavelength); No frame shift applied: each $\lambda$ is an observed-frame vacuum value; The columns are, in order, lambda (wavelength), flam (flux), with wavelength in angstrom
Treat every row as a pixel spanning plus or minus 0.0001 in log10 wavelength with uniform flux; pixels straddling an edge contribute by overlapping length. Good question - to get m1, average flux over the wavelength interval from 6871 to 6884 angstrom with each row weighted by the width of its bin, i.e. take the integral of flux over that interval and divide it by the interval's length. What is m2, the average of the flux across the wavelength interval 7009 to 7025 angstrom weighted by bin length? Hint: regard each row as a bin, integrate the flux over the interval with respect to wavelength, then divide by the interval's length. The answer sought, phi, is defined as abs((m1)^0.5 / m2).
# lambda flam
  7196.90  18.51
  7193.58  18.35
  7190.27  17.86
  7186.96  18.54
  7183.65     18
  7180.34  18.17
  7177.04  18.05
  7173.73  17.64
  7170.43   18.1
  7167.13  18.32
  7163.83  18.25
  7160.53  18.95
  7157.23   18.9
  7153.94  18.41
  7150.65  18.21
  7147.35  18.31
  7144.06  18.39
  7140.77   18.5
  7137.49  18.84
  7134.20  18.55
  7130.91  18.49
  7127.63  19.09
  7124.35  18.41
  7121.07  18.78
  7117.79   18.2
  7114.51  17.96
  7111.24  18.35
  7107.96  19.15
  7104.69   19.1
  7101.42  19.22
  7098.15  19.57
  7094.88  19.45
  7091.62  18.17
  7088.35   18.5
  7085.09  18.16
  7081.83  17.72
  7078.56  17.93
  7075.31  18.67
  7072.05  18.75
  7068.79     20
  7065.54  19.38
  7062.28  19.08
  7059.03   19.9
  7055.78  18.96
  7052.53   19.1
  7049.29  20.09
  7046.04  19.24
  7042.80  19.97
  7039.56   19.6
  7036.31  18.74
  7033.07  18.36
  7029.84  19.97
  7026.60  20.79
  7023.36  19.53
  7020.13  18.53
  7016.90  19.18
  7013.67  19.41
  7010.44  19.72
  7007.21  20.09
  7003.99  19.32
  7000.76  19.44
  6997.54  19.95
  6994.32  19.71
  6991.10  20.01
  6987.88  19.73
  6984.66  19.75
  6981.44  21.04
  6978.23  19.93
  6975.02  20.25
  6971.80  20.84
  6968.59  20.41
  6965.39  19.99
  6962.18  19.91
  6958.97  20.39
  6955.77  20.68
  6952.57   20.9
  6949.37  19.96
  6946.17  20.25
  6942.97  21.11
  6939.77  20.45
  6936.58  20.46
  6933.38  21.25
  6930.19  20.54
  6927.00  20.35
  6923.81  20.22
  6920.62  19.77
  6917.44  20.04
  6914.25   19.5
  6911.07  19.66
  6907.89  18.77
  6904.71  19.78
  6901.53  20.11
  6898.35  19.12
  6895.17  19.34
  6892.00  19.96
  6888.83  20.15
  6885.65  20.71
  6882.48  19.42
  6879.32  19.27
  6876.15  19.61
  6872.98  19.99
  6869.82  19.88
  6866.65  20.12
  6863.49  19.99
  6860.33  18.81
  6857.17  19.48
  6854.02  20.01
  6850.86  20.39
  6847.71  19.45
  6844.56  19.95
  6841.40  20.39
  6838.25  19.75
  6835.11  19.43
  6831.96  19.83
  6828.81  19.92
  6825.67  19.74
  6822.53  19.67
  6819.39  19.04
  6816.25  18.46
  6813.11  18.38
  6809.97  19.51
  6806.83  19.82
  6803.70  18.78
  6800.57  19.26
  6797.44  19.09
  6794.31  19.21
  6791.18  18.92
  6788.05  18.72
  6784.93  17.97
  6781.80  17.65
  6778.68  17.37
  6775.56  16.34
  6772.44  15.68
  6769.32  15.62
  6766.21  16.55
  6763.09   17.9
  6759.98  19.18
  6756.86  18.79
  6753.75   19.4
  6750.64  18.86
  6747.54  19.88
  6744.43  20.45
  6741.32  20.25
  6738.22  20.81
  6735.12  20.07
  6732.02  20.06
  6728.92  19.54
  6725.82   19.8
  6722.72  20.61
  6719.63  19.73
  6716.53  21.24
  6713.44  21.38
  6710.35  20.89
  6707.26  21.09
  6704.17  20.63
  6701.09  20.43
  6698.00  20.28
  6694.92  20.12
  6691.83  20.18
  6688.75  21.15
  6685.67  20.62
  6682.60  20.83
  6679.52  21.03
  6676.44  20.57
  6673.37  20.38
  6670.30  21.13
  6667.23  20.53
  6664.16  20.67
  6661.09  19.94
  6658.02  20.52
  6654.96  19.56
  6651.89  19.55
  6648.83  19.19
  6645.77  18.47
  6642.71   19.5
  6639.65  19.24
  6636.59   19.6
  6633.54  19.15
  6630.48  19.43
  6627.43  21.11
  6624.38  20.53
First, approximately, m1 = 19.6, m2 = 19.3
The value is 0.230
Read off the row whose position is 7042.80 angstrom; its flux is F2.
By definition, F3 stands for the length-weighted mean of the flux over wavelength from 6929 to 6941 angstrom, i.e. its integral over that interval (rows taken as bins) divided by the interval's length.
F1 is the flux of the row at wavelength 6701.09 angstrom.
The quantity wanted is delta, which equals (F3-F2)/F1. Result 0.04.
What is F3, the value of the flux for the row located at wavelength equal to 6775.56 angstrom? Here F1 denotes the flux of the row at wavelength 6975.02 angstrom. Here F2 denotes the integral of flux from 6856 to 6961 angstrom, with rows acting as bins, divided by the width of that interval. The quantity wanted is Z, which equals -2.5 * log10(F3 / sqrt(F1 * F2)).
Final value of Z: 0.23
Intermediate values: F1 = 20.25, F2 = 20.0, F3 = 16.34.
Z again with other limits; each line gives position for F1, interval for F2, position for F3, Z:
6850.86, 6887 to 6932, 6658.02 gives -0.02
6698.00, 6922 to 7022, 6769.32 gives 0.28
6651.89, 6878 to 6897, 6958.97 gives -0.04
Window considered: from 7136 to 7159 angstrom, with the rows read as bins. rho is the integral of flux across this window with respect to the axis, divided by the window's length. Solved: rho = 18.5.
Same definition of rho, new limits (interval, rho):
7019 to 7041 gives 19.4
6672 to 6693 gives 20.7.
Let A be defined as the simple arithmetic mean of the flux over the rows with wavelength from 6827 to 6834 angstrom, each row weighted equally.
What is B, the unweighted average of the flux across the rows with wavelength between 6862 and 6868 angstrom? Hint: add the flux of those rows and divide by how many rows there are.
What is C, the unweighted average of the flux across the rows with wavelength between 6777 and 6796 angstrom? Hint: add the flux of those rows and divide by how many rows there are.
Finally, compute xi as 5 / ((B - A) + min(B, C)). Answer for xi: 0.27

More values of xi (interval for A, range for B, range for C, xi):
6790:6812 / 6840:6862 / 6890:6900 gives 0.25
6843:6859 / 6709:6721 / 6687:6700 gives 0.23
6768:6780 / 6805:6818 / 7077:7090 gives 0.24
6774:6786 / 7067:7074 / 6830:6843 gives 0.23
